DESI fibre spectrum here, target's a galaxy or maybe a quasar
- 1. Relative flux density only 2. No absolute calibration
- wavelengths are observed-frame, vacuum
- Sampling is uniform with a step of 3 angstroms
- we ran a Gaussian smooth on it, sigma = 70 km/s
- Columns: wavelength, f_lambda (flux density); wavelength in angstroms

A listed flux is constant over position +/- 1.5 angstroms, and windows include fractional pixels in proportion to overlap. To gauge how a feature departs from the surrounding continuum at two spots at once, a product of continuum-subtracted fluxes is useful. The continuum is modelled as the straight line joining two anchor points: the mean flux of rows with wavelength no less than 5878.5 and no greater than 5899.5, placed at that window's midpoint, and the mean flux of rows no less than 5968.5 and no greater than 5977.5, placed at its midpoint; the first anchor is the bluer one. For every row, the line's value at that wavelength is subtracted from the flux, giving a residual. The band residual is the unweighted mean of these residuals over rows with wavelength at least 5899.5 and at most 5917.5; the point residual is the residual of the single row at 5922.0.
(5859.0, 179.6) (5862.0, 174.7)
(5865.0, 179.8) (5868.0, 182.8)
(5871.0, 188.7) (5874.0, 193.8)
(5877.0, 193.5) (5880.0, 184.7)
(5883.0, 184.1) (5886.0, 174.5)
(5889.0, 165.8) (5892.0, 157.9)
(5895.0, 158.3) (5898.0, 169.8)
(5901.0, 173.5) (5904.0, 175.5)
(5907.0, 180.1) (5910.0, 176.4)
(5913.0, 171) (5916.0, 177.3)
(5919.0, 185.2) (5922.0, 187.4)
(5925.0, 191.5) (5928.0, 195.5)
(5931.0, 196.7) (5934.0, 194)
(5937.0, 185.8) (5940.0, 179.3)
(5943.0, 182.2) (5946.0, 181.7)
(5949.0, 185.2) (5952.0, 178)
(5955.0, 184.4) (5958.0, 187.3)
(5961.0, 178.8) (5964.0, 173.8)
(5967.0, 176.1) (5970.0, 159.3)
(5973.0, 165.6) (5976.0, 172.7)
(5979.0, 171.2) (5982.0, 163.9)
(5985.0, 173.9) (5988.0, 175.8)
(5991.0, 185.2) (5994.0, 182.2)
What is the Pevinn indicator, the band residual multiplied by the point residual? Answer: 112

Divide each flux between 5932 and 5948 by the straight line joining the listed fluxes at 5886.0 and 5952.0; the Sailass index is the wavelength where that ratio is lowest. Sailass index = 5940.0 angstroms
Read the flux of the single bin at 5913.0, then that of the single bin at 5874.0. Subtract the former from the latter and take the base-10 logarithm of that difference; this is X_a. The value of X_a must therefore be 1.4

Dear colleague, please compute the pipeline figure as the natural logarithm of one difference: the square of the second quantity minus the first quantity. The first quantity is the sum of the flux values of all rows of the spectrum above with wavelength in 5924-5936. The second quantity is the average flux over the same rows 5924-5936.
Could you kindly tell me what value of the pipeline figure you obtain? 10.5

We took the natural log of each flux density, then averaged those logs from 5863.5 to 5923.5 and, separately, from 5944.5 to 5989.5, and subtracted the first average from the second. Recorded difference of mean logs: -0.02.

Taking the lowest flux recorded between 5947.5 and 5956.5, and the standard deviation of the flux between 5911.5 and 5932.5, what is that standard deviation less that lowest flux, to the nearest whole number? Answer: -169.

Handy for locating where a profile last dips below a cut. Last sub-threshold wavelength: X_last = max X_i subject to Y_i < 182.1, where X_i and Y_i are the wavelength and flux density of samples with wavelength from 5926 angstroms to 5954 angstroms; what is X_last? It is 5952.0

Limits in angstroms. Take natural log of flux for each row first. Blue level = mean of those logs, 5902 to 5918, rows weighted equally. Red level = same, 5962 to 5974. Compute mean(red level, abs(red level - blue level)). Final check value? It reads 2.59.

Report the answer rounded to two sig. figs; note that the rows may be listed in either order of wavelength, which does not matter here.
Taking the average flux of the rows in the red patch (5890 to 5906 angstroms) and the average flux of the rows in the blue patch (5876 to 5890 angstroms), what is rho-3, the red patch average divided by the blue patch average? 0.93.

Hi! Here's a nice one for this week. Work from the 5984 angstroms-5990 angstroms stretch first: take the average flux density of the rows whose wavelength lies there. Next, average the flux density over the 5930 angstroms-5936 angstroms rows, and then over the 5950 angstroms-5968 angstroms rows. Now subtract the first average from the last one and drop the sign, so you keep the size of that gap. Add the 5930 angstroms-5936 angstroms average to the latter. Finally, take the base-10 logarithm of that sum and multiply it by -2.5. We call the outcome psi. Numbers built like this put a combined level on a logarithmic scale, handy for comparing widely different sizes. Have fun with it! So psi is -5.75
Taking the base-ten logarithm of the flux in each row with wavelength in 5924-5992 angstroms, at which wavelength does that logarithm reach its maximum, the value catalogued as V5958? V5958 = 5931.0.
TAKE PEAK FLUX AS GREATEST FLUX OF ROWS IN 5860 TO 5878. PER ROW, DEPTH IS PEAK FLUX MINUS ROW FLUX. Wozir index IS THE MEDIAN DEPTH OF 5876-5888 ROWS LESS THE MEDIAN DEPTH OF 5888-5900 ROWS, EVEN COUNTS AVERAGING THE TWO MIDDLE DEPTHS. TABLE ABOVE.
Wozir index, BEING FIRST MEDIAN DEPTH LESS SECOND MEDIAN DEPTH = -22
